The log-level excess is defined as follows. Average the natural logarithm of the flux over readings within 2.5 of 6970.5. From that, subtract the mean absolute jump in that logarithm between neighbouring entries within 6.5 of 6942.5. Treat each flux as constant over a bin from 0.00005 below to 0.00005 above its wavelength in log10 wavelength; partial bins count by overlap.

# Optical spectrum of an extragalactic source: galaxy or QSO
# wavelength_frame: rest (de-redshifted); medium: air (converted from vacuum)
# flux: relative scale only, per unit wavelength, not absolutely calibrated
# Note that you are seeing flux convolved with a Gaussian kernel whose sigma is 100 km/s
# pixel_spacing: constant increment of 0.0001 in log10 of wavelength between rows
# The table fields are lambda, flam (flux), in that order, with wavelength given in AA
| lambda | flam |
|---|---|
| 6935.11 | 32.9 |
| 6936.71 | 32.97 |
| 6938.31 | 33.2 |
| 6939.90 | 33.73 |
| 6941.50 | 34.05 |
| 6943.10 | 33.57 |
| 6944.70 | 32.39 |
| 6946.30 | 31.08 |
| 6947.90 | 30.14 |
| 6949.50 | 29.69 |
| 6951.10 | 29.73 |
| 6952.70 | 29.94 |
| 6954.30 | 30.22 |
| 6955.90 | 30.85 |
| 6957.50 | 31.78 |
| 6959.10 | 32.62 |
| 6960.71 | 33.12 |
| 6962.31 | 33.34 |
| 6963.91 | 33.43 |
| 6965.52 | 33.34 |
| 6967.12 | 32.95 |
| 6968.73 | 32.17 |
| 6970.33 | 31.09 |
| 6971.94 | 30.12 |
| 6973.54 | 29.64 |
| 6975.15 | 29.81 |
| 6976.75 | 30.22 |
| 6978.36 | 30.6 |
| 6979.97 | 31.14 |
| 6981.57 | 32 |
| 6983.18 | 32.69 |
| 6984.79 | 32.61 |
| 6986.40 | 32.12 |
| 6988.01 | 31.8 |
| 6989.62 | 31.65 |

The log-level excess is 3.416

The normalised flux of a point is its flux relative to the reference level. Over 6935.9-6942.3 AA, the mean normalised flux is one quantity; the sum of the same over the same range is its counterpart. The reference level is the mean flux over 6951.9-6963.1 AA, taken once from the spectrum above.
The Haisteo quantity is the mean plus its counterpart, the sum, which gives 5.28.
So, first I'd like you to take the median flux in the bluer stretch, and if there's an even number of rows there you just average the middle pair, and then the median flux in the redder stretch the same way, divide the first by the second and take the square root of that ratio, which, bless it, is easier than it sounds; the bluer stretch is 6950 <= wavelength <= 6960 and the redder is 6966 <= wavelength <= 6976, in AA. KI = 1.00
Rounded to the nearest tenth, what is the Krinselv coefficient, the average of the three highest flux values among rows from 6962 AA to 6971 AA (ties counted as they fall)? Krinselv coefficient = 33.4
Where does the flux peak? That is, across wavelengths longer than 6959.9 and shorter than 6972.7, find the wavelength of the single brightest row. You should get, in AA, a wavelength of 6963.91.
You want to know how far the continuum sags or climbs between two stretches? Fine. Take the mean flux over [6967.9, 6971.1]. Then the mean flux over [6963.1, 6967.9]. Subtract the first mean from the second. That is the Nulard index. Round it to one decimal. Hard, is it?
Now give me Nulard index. 1.6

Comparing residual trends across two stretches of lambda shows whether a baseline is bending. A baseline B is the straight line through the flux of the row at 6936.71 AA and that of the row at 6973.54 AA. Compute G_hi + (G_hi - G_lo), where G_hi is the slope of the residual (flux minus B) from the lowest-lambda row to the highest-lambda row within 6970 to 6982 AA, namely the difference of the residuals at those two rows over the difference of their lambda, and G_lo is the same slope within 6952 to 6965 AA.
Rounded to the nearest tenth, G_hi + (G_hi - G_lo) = -0.1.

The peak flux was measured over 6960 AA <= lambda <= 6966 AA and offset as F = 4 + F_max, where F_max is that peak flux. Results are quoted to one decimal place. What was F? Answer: 37.4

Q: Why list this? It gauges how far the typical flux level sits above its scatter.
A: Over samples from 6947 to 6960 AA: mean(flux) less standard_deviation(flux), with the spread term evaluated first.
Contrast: 29.6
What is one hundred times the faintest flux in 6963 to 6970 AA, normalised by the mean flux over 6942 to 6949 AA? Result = 101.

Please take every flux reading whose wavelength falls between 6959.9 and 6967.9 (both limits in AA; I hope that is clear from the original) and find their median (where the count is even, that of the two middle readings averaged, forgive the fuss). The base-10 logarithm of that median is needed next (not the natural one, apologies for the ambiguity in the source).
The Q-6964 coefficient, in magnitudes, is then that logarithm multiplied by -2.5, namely -3.807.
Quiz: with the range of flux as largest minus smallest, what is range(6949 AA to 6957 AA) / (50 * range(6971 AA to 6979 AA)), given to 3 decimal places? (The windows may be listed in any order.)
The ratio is 0.024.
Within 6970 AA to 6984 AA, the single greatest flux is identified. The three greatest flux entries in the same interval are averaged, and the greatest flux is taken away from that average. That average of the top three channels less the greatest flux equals -0.75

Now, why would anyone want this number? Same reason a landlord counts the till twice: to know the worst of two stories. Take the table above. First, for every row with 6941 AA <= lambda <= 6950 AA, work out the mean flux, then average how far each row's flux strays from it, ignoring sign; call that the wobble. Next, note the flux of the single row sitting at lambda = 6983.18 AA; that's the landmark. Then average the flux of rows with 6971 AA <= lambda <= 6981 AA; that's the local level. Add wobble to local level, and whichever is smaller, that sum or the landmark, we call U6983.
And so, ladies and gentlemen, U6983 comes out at 31.8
